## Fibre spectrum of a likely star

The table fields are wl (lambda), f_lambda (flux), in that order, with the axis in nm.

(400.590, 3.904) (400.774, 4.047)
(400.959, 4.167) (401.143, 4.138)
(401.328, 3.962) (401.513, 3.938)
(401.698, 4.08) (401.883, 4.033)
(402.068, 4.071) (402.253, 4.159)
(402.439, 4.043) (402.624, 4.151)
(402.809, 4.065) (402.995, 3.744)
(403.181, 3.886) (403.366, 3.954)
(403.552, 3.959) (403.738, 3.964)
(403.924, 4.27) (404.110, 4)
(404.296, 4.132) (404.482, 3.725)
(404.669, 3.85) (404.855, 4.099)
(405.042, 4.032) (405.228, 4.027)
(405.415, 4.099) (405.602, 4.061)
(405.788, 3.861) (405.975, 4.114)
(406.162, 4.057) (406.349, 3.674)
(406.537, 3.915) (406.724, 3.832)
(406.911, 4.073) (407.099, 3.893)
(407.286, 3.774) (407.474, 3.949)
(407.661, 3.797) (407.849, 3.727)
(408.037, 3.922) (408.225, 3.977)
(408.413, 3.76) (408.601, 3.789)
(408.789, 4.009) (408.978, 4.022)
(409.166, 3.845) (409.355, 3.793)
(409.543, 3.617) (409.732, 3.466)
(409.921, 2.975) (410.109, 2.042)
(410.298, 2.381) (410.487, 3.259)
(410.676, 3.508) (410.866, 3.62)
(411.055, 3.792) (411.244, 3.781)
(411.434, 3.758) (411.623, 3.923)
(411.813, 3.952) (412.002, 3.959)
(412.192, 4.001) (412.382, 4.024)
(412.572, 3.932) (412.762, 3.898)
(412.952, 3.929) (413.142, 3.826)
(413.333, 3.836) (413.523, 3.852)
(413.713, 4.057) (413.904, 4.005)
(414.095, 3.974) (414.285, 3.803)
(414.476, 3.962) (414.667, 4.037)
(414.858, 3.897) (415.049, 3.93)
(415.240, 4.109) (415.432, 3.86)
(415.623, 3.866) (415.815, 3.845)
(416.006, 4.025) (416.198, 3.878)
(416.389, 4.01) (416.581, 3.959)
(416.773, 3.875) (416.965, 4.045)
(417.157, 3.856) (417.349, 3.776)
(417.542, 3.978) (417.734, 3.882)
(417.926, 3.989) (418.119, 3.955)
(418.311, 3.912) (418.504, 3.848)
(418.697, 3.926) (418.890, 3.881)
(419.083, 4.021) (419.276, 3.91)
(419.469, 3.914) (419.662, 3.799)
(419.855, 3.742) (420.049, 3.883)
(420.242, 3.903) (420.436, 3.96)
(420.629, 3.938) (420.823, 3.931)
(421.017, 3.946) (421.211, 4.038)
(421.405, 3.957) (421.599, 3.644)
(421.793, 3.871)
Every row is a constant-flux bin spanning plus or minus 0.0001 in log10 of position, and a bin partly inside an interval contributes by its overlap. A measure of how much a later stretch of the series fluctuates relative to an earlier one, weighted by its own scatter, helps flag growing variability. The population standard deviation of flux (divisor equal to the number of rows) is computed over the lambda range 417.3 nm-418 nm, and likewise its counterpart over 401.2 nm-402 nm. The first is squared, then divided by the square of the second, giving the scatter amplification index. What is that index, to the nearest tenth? 2.3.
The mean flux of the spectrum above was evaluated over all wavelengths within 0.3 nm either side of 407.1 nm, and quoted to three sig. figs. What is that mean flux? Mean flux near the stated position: 3.91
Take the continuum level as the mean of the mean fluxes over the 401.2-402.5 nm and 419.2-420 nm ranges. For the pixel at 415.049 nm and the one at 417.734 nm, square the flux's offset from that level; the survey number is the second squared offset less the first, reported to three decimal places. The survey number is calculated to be 0.003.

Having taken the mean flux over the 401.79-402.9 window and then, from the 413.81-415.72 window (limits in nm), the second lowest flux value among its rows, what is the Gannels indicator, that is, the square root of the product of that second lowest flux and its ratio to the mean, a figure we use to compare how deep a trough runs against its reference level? 1.91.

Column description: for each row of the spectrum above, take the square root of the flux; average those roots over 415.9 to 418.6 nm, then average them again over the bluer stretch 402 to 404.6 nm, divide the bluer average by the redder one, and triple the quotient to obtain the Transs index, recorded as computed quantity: 3.03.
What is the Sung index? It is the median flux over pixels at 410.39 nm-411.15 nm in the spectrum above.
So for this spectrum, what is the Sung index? 3.56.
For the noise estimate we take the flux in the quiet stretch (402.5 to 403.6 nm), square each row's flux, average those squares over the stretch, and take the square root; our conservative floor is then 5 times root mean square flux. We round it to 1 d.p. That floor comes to 19.8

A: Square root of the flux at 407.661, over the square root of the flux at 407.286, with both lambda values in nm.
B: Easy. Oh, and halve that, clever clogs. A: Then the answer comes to 0.502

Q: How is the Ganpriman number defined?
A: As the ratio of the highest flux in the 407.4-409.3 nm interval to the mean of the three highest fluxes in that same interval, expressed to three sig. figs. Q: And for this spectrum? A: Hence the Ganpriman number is 1.00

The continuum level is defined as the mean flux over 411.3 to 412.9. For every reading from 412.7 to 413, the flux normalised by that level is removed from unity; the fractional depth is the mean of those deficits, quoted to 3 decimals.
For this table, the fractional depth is 0.004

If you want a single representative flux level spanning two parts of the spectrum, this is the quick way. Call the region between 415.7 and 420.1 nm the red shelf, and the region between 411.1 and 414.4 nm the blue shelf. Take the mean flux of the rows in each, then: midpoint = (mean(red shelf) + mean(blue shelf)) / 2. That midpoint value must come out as 3.91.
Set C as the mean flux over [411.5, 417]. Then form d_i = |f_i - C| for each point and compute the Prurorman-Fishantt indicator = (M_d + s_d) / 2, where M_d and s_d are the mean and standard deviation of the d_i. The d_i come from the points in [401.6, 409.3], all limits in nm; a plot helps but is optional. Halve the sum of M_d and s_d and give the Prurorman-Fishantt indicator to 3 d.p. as 0.097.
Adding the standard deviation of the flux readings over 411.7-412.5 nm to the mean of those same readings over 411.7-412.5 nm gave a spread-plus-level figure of 4.01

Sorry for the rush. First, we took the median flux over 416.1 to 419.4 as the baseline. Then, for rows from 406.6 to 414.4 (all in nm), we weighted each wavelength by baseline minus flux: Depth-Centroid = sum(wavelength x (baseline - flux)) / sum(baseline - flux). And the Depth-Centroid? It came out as 410.01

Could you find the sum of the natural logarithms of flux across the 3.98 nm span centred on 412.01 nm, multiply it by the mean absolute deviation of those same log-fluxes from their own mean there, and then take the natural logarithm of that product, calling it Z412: 1.1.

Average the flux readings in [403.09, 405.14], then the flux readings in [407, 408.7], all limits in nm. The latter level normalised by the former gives 0.96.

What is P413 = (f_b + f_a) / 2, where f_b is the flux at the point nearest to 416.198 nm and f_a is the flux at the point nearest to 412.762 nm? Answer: 3.89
